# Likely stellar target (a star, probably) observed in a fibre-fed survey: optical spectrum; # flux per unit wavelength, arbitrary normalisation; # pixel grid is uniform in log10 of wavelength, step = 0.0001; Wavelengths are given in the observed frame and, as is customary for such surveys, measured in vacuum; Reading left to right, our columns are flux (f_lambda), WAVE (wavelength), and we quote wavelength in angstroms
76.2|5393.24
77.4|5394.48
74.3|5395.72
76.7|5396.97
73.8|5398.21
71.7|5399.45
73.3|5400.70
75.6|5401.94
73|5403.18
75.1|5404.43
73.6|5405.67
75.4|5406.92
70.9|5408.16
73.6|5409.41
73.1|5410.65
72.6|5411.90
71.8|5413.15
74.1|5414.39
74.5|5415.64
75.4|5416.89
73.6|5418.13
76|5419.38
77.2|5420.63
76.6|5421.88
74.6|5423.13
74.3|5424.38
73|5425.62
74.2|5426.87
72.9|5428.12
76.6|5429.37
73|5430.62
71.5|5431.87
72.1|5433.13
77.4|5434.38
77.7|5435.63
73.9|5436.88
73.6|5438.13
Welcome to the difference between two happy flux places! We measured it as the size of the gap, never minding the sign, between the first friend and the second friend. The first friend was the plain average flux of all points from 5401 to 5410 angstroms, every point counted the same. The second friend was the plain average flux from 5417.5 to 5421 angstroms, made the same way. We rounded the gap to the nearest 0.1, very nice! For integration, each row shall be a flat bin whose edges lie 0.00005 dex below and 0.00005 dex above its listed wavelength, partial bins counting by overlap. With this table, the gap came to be 1.7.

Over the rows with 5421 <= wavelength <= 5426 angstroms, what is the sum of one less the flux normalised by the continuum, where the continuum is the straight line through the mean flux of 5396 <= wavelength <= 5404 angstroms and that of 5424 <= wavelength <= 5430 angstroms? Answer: -0.02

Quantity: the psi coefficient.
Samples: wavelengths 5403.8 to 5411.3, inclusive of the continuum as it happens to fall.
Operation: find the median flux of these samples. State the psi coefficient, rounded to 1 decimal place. 73.6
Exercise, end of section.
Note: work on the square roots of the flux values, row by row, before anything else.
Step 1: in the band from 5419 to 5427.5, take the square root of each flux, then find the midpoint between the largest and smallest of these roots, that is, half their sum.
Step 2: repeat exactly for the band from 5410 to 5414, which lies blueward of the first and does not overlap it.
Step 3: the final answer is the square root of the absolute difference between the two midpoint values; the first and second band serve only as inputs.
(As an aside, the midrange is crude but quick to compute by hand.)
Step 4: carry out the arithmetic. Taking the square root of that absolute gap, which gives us 0.39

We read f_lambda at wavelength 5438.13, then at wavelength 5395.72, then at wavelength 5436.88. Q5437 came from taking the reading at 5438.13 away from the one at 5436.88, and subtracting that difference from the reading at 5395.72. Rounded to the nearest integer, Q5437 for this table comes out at 74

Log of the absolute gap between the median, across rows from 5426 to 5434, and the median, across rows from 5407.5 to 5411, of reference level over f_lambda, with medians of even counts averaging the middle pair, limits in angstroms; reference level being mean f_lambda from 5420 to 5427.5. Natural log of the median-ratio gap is -6.2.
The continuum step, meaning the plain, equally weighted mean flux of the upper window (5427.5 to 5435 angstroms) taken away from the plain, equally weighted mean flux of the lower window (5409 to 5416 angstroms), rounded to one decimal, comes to -0.6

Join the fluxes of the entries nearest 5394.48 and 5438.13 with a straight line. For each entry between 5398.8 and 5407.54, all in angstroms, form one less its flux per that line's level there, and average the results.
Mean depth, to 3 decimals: 0.035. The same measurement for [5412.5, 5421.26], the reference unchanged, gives 0.010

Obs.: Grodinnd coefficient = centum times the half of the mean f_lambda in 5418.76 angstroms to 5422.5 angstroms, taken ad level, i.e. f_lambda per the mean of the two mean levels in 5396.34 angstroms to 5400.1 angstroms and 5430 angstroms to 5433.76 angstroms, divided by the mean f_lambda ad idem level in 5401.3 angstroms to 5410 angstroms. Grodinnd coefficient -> 51.8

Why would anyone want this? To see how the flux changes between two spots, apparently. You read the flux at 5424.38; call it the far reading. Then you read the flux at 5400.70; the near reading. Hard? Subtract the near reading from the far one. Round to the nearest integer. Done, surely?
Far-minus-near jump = 1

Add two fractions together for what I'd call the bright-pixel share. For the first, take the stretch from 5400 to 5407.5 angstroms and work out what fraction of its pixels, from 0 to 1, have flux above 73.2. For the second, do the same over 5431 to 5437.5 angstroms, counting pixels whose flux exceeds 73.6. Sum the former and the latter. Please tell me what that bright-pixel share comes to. 1.43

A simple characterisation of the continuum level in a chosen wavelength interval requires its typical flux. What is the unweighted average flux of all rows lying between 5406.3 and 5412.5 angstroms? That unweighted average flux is 73.1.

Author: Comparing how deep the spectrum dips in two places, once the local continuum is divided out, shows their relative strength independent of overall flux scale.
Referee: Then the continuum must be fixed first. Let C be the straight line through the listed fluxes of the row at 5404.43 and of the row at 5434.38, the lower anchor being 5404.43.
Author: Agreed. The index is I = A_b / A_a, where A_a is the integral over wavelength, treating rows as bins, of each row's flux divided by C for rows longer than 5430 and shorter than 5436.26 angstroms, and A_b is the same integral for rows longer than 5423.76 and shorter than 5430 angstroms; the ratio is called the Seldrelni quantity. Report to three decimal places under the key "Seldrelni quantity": 1.003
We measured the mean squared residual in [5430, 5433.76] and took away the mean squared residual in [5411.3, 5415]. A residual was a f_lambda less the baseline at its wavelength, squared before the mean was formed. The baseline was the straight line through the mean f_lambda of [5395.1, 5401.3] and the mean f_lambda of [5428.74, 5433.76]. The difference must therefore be -0.1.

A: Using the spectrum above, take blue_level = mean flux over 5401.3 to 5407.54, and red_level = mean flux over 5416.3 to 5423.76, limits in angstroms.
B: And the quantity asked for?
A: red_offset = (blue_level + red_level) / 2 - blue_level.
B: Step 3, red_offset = 0.5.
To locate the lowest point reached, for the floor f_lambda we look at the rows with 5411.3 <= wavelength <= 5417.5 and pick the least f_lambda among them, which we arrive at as 71.8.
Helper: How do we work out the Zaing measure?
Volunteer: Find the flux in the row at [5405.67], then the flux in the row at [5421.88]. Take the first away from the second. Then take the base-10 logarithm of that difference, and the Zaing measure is 0.48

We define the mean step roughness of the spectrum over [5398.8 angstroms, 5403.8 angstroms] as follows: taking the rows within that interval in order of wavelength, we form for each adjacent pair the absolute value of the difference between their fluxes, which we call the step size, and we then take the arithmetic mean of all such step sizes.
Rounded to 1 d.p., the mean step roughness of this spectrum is 2.2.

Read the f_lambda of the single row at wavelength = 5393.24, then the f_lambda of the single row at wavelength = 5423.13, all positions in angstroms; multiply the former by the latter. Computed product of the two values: 5685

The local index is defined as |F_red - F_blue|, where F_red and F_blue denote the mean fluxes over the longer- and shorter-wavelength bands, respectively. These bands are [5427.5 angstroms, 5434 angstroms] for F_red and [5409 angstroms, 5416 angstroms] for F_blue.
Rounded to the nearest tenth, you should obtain 0.1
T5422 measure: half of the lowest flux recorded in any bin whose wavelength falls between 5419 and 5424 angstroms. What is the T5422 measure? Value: 37.3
